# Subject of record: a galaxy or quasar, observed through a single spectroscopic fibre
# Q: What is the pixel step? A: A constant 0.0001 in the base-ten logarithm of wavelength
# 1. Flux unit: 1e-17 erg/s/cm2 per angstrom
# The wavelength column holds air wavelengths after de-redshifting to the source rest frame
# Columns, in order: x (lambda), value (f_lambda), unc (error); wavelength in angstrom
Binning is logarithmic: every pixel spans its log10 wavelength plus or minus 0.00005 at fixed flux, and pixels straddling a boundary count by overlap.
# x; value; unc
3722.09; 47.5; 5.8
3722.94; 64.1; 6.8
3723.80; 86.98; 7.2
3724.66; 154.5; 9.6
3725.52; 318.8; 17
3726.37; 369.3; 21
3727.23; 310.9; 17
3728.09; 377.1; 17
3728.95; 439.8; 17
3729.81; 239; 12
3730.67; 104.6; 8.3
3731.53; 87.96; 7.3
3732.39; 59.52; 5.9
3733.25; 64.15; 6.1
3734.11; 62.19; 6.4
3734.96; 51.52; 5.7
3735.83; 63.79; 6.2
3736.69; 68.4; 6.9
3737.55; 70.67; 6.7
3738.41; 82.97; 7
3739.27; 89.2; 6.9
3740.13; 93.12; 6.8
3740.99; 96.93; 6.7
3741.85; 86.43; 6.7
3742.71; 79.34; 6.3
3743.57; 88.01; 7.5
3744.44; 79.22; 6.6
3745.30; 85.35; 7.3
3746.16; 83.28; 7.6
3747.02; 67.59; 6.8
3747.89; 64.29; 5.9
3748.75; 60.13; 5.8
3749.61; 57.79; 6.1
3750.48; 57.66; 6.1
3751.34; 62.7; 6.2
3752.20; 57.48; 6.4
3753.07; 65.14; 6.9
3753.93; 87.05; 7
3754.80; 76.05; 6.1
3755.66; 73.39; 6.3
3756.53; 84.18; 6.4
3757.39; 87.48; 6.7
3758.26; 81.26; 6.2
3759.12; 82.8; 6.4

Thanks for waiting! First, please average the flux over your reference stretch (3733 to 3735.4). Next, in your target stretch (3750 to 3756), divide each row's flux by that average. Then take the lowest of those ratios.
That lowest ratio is 1.0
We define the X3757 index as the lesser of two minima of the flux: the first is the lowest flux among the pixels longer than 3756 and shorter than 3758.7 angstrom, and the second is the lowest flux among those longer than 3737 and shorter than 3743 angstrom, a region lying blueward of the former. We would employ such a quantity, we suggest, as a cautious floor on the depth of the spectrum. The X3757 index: 71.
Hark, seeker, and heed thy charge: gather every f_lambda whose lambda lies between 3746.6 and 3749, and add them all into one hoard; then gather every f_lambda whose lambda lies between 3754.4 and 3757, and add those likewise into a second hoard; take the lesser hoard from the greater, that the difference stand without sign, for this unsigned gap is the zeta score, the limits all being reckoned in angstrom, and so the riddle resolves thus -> 42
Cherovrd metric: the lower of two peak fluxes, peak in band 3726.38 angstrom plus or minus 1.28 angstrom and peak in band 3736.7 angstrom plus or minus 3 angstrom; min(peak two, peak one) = 89.2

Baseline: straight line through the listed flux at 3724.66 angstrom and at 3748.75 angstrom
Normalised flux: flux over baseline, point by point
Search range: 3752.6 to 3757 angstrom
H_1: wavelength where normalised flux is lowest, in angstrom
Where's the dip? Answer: 3753.07 angstrom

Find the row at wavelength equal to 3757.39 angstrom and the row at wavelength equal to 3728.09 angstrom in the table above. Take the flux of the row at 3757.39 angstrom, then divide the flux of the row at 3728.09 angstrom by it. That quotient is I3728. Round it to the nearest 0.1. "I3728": 4.3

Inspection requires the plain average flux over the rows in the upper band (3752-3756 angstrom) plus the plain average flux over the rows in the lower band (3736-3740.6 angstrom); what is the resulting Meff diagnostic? 153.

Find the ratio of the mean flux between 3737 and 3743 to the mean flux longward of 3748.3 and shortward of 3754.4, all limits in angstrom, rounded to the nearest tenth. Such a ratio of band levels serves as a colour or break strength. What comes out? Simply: 1.3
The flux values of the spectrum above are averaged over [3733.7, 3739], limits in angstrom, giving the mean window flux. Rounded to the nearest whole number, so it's 67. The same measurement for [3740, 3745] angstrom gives 87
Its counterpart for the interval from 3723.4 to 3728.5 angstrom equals 270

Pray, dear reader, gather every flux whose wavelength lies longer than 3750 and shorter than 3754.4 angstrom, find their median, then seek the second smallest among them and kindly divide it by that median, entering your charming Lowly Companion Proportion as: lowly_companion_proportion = 0.92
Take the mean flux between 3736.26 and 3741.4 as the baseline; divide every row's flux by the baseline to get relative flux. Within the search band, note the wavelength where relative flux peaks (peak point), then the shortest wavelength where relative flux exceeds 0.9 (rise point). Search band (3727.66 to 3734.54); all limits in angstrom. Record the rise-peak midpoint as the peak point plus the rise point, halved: 3728.5 angstrom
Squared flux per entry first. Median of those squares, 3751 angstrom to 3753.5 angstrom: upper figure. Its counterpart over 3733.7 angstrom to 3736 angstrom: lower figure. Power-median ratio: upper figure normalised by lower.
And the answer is 1.02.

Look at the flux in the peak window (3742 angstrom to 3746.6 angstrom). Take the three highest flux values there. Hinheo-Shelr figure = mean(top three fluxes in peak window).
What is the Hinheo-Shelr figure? 86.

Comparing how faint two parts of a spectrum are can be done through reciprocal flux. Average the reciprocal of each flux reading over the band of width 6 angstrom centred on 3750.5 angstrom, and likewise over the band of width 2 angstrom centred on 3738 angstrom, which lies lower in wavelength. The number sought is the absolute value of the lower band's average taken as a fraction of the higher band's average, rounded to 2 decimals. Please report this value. 0.79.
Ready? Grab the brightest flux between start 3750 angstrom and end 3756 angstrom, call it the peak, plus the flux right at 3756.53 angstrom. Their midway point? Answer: 86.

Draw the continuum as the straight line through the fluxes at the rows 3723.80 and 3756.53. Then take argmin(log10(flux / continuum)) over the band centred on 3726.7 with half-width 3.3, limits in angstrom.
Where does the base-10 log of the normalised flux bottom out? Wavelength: 3723.80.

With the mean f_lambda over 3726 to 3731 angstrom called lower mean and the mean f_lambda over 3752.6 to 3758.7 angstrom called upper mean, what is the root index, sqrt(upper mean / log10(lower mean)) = 5.64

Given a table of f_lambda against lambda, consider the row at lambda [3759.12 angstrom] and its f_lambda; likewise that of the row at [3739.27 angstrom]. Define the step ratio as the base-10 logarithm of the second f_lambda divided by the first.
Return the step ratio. 0.0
